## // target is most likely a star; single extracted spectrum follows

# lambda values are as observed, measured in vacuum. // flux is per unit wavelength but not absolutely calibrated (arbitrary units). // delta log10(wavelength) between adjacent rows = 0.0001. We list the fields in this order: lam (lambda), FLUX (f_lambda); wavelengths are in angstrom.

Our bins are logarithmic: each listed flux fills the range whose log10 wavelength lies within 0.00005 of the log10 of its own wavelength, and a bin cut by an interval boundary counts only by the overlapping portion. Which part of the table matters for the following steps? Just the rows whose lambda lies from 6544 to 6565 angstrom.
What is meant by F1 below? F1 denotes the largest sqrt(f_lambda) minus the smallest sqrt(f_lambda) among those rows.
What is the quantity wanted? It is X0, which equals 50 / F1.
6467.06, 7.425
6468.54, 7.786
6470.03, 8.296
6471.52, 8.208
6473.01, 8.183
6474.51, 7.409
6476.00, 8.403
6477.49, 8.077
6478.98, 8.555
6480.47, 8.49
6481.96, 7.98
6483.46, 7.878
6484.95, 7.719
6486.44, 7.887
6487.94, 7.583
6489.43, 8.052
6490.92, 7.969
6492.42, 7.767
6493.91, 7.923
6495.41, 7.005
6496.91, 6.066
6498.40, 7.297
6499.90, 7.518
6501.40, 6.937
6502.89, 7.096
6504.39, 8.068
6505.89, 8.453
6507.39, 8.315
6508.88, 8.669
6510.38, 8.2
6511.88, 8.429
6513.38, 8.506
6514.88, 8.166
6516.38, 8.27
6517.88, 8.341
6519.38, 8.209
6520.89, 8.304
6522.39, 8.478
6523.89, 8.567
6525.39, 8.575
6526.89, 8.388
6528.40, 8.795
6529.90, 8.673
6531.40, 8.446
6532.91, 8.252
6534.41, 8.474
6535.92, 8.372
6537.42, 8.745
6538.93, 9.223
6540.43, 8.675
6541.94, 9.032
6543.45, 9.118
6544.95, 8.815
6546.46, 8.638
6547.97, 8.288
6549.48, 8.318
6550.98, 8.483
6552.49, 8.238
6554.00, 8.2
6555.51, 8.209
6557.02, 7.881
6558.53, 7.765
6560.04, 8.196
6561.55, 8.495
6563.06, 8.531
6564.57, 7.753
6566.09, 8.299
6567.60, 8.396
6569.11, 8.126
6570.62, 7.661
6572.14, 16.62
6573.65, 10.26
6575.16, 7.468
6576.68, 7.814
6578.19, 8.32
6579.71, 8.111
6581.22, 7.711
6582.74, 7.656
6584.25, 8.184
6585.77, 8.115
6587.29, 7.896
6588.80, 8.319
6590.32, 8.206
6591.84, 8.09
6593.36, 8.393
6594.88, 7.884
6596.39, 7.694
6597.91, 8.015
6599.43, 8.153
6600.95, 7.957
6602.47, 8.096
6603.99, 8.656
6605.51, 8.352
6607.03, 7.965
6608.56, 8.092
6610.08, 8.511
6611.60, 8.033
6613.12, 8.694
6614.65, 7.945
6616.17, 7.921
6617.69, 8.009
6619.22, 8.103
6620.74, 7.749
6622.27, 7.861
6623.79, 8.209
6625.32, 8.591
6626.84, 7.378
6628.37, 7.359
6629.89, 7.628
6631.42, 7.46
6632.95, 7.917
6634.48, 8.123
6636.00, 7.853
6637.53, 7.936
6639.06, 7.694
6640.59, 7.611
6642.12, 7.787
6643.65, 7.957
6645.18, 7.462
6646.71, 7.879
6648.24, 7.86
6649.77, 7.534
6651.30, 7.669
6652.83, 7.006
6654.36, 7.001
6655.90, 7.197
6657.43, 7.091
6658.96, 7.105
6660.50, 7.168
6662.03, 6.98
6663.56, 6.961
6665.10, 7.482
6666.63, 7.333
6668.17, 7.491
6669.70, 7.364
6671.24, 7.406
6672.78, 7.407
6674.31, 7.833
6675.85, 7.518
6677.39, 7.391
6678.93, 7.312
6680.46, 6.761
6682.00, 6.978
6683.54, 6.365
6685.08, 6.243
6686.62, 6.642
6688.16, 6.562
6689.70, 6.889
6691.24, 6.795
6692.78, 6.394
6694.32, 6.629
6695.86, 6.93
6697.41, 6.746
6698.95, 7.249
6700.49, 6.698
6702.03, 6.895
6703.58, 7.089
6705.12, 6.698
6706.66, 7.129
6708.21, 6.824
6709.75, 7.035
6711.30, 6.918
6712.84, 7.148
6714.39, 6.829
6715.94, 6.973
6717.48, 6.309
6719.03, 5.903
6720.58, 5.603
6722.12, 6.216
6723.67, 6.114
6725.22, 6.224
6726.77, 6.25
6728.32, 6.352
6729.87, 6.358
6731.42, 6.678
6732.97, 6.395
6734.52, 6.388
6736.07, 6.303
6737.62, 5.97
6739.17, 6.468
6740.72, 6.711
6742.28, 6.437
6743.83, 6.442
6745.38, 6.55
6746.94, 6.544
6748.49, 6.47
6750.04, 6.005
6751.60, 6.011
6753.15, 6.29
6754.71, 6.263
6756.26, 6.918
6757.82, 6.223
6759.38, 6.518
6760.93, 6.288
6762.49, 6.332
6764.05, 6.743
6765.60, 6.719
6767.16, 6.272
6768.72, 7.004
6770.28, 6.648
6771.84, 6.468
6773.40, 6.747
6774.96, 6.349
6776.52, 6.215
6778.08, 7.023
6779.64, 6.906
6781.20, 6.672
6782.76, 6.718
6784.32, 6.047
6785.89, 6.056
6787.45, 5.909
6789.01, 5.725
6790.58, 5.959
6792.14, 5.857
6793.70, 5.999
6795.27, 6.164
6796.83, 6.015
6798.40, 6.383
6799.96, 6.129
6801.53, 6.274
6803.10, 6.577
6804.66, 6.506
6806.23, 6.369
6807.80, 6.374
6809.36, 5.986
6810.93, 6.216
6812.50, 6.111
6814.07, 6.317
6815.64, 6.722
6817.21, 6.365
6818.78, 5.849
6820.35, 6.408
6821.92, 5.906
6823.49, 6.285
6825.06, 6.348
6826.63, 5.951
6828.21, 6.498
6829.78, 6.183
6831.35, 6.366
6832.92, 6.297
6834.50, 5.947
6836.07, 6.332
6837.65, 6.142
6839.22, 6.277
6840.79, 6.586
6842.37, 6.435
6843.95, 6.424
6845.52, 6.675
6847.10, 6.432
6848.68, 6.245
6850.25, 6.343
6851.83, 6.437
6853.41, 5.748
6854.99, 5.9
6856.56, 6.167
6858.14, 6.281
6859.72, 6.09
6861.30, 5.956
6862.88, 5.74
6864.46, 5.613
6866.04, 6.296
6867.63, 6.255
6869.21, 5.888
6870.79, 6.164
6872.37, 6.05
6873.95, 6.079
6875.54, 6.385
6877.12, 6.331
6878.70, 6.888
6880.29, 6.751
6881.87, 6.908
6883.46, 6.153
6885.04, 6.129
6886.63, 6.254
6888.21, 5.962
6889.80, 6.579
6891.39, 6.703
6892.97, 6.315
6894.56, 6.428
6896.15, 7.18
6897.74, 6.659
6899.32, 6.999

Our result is 271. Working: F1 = 0.18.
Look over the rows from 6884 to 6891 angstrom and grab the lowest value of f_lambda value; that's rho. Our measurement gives 5.962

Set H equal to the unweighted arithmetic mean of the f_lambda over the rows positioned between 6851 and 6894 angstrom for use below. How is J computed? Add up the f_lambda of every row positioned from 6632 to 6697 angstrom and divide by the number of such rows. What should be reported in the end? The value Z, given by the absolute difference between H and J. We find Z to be 1.1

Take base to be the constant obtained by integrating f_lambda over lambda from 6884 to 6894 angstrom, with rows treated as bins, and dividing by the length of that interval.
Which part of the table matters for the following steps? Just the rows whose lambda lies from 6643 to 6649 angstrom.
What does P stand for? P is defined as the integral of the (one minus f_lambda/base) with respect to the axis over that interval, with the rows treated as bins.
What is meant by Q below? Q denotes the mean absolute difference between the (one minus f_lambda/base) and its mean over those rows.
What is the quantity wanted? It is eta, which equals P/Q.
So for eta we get -54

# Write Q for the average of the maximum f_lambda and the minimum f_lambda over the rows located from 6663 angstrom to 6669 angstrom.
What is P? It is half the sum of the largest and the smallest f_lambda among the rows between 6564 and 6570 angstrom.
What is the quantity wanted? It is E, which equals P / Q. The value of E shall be 1.1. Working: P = 8.07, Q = 7.2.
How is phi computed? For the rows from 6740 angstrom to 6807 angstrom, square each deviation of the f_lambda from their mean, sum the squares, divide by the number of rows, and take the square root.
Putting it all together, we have 0.32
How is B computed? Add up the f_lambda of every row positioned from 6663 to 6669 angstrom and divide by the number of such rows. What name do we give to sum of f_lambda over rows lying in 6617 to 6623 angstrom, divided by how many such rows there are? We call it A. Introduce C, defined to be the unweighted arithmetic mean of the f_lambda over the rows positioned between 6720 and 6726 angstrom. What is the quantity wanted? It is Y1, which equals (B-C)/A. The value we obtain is 0.2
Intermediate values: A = 7.9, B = 7.3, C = 6.0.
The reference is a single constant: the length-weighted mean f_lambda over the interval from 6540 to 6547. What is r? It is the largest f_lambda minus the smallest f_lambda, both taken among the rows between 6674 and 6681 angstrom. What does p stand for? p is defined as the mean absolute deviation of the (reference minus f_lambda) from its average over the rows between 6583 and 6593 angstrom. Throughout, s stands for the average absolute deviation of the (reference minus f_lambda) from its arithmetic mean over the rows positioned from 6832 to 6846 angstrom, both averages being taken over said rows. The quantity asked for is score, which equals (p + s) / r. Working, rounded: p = 0.101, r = 1.07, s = 0.163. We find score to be 0.2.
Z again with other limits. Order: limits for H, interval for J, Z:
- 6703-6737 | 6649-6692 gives 0.6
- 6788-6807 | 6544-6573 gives 2.5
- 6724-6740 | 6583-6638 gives 1.7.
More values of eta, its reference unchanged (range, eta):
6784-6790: 20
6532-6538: -86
